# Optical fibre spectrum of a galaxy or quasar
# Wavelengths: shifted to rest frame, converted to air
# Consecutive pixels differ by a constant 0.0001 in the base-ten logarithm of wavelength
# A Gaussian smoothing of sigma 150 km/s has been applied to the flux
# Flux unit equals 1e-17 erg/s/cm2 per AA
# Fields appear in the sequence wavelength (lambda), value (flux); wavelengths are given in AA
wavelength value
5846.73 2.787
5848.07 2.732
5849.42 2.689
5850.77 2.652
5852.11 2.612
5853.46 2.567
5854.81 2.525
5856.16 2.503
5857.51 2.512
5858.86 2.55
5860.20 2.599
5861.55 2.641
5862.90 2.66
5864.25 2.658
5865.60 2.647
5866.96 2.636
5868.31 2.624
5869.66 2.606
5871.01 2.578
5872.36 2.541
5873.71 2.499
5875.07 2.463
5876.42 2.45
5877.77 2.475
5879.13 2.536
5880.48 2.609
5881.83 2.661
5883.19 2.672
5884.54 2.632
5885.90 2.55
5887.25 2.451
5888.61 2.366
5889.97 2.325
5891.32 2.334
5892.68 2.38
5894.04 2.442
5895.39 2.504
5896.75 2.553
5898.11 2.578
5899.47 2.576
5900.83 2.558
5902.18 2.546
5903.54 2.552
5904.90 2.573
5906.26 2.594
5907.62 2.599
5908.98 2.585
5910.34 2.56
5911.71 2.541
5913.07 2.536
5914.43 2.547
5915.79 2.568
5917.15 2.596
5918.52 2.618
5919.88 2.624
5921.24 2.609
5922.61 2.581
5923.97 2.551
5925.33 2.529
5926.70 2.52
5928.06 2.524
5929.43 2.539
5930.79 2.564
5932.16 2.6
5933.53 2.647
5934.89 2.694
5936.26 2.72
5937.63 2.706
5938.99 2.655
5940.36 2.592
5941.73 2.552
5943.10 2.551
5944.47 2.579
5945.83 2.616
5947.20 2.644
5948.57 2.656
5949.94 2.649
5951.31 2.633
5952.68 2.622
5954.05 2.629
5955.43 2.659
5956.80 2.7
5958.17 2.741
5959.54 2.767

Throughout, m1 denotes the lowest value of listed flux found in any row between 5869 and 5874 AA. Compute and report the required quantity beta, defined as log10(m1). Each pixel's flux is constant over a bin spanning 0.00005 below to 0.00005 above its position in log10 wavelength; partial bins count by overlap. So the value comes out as 0.398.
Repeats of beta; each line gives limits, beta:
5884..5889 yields 0.374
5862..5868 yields 0.421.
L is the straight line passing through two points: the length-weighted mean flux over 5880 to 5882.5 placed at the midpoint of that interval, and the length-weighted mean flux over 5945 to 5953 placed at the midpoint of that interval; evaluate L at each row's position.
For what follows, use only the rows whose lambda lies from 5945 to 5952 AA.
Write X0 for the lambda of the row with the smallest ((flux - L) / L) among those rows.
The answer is 5945.83 AA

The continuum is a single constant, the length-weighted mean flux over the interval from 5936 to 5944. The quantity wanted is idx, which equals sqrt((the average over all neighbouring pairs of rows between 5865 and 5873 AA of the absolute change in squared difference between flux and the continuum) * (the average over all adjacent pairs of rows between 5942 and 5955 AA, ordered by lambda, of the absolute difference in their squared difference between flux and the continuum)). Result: 0.0011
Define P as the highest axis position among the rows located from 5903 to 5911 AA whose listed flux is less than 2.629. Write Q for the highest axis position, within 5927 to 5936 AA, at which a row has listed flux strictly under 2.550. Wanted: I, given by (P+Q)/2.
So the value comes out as 5919.9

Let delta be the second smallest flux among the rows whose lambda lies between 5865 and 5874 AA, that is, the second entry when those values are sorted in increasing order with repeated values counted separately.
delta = 2.541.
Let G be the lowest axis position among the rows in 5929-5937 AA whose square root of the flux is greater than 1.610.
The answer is 5932.16 AA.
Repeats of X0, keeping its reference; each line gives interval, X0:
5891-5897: 5891.32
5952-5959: 5952.68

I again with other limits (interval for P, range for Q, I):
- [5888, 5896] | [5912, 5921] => 5904.9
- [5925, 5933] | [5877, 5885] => 5905.6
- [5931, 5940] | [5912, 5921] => 5923.3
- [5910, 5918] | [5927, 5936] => 5923.3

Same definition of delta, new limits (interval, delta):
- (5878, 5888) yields 2.536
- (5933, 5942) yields 2.592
